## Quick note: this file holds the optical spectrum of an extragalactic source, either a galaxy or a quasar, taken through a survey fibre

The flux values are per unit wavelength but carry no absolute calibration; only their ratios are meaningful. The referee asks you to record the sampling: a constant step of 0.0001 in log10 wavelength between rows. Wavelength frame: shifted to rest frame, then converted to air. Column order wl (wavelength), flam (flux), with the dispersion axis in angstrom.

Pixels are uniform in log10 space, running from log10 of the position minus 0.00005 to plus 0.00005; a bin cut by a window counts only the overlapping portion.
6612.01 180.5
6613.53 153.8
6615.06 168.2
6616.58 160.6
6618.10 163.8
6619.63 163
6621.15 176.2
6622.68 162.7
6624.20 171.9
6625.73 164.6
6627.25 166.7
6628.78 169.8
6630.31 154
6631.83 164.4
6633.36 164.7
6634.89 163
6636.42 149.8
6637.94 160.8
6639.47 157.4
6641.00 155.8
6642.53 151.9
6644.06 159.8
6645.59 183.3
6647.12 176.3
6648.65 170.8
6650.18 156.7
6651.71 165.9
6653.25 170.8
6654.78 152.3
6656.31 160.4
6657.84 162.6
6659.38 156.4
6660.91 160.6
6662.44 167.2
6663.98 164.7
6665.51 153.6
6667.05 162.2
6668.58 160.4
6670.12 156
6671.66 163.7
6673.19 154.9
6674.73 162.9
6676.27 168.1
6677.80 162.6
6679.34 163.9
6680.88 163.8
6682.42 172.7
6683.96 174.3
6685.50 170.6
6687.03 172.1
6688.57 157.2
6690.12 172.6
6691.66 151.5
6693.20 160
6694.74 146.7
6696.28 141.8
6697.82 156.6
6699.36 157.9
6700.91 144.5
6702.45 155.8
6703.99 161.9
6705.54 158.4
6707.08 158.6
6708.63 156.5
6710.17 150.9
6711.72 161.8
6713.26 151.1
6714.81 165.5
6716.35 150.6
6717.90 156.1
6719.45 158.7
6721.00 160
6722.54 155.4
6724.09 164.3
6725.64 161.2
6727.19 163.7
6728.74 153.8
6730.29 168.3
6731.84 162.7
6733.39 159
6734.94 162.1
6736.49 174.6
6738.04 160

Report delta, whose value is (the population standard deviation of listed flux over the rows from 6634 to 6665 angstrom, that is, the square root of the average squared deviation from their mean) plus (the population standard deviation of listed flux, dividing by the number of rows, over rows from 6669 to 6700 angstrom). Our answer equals 16.9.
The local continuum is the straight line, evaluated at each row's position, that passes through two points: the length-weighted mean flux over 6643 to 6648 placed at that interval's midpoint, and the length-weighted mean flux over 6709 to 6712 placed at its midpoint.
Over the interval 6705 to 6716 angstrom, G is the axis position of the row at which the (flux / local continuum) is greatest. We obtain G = 6714.81 angstrom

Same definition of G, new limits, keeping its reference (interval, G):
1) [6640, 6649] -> 6645.59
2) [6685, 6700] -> 6690.12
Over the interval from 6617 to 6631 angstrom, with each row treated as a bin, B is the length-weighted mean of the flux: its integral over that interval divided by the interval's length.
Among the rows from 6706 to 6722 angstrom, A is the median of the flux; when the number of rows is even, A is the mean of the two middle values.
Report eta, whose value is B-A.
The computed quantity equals 8.2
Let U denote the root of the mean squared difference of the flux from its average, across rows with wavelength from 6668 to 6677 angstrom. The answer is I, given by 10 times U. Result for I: 45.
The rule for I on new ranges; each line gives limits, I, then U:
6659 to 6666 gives 50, 5.0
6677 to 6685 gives 50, 5.0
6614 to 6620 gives 27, 2.7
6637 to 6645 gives 32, 3.2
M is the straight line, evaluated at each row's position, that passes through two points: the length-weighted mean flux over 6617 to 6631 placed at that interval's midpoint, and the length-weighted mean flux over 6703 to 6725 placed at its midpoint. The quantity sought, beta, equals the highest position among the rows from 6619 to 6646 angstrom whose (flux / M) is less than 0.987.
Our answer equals 6644.06 angstrom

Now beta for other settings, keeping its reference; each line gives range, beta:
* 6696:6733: 6728.74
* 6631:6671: 6670.12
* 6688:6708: 6702.45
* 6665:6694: 6691.66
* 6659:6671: 6670.12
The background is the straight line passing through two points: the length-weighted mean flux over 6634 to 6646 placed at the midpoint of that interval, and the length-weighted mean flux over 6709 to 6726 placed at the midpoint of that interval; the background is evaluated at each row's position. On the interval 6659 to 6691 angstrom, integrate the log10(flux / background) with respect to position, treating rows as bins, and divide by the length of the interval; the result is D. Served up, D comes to 0.014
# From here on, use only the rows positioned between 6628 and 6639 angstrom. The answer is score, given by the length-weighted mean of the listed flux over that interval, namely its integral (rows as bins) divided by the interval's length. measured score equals 161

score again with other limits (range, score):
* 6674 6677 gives 165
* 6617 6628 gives 167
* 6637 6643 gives 157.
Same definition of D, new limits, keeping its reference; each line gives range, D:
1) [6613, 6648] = 0.010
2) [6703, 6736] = 0.004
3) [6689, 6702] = -0.012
